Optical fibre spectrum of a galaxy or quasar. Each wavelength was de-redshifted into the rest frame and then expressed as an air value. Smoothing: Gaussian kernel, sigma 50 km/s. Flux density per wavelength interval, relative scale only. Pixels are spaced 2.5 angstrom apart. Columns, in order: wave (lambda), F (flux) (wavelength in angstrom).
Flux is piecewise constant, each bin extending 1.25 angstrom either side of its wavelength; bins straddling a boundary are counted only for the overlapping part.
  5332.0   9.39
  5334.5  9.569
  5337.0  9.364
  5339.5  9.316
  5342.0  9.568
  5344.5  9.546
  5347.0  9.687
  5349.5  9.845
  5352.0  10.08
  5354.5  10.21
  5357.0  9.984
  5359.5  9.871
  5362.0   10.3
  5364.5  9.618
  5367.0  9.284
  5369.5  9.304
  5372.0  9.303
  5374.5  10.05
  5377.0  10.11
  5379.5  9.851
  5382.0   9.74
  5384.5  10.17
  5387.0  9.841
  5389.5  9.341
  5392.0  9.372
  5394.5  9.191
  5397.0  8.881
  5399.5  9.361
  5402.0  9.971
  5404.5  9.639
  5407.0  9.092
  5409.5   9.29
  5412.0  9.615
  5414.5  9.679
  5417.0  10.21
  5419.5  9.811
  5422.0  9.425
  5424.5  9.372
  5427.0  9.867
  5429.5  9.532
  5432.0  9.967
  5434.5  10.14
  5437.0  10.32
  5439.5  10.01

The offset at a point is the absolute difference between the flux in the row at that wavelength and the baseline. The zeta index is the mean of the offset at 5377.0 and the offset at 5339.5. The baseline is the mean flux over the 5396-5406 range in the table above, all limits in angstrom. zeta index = 0.40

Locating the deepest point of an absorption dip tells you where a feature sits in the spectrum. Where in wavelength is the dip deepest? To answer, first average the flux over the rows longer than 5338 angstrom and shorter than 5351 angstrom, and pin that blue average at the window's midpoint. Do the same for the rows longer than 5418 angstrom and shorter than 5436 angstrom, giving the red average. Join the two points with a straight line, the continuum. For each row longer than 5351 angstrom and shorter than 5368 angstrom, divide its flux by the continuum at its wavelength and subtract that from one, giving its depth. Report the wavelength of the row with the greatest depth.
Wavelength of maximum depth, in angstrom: 5367.0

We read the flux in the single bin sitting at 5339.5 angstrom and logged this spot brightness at 9.316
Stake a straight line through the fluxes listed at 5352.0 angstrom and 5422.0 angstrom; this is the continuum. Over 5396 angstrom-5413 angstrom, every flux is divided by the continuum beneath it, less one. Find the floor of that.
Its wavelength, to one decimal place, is 5397.0 angstrom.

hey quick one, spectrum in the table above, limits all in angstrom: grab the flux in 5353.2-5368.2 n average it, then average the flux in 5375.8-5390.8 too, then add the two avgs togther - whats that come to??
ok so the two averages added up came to 19.7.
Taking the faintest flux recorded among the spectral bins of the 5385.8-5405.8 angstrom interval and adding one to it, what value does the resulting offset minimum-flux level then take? 9.9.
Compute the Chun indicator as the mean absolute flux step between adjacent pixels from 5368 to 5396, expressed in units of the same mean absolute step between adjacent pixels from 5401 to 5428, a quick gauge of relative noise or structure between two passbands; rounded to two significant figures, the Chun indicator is 0.80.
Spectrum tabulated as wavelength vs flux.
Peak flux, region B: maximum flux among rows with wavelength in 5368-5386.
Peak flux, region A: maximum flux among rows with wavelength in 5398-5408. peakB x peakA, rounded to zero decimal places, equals 101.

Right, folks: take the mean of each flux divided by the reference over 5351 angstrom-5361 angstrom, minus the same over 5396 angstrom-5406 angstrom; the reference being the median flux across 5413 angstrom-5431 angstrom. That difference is 0.059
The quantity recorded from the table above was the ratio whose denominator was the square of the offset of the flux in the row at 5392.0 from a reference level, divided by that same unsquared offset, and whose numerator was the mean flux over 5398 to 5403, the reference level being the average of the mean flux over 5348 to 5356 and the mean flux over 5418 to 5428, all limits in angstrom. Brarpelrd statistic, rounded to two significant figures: -21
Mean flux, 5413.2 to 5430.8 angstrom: 9.70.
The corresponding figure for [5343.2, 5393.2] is 9.78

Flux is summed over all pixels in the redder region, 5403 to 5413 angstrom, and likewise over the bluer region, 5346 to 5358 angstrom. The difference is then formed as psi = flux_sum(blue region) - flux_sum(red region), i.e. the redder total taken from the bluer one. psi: 12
